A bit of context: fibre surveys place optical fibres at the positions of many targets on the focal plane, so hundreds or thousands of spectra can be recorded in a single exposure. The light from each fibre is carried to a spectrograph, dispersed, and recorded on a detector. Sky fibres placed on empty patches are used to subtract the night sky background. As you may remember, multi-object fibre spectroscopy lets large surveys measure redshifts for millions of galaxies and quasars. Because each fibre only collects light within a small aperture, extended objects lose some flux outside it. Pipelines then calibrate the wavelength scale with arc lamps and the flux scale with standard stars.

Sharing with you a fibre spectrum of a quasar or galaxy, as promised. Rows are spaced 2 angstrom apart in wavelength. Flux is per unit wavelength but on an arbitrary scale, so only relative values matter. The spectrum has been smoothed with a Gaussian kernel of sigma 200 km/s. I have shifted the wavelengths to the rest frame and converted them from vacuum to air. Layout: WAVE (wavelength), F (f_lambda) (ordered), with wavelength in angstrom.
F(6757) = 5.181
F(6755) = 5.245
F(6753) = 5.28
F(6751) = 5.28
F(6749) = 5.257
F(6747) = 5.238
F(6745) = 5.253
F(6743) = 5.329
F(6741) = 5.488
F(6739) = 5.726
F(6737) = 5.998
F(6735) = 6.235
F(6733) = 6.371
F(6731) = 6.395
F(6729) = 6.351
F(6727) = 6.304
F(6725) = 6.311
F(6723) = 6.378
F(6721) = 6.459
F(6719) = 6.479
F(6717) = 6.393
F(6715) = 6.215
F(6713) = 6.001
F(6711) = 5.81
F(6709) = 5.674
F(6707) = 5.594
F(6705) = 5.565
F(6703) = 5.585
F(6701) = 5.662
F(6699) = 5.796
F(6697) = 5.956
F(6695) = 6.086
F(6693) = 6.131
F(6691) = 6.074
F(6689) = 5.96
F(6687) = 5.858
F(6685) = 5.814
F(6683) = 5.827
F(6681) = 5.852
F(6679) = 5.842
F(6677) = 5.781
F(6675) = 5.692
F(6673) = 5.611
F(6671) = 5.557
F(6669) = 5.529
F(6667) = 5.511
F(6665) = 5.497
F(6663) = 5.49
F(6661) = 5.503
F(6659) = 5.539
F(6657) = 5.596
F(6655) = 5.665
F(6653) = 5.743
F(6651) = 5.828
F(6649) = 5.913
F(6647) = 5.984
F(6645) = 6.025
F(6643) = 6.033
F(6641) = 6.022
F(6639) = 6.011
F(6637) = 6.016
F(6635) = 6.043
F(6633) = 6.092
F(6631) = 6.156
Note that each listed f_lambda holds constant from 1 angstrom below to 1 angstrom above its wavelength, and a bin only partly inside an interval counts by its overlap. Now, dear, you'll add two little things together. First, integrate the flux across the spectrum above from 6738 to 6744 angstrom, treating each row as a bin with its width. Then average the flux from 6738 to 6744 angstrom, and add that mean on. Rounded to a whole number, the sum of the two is 39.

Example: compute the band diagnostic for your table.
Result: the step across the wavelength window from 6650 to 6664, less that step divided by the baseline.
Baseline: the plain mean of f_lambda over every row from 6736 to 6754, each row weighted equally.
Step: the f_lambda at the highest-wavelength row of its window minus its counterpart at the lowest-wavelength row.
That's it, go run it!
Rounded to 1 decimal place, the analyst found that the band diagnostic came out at -0.3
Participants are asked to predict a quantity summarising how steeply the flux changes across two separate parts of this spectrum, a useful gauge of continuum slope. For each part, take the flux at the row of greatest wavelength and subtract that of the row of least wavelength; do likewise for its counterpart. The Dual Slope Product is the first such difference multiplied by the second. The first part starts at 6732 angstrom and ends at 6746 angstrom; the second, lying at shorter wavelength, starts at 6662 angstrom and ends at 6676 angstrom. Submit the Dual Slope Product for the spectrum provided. -0.23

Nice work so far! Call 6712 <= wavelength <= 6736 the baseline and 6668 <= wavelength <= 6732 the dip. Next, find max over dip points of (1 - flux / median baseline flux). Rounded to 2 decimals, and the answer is 0.13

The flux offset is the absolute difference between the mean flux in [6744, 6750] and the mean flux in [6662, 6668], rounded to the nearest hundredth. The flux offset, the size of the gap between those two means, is 0.25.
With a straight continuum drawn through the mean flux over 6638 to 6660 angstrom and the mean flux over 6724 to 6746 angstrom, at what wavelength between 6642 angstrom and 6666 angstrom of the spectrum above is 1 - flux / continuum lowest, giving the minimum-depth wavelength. 6643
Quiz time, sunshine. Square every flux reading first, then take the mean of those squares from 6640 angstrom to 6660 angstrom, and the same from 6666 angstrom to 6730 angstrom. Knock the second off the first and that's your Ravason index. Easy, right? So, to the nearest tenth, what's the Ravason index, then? -1.1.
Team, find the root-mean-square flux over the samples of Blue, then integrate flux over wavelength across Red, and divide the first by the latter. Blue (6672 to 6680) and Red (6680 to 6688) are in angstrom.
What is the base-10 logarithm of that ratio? -0.91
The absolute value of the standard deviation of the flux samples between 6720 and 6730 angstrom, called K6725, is 0.06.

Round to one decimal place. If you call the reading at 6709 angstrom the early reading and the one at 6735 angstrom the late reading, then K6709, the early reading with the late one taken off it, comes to -0.6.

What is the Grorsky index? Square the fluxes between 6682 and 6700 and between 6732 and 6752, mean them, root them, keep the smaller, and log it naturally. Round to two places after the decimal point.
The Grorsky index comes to 1.73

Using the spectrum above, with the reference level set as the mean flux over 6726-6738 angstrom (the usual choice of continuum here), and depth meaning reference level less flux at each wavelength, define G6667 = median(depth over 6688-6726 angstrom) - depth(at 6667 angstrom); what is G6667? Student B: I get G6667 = -0.5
